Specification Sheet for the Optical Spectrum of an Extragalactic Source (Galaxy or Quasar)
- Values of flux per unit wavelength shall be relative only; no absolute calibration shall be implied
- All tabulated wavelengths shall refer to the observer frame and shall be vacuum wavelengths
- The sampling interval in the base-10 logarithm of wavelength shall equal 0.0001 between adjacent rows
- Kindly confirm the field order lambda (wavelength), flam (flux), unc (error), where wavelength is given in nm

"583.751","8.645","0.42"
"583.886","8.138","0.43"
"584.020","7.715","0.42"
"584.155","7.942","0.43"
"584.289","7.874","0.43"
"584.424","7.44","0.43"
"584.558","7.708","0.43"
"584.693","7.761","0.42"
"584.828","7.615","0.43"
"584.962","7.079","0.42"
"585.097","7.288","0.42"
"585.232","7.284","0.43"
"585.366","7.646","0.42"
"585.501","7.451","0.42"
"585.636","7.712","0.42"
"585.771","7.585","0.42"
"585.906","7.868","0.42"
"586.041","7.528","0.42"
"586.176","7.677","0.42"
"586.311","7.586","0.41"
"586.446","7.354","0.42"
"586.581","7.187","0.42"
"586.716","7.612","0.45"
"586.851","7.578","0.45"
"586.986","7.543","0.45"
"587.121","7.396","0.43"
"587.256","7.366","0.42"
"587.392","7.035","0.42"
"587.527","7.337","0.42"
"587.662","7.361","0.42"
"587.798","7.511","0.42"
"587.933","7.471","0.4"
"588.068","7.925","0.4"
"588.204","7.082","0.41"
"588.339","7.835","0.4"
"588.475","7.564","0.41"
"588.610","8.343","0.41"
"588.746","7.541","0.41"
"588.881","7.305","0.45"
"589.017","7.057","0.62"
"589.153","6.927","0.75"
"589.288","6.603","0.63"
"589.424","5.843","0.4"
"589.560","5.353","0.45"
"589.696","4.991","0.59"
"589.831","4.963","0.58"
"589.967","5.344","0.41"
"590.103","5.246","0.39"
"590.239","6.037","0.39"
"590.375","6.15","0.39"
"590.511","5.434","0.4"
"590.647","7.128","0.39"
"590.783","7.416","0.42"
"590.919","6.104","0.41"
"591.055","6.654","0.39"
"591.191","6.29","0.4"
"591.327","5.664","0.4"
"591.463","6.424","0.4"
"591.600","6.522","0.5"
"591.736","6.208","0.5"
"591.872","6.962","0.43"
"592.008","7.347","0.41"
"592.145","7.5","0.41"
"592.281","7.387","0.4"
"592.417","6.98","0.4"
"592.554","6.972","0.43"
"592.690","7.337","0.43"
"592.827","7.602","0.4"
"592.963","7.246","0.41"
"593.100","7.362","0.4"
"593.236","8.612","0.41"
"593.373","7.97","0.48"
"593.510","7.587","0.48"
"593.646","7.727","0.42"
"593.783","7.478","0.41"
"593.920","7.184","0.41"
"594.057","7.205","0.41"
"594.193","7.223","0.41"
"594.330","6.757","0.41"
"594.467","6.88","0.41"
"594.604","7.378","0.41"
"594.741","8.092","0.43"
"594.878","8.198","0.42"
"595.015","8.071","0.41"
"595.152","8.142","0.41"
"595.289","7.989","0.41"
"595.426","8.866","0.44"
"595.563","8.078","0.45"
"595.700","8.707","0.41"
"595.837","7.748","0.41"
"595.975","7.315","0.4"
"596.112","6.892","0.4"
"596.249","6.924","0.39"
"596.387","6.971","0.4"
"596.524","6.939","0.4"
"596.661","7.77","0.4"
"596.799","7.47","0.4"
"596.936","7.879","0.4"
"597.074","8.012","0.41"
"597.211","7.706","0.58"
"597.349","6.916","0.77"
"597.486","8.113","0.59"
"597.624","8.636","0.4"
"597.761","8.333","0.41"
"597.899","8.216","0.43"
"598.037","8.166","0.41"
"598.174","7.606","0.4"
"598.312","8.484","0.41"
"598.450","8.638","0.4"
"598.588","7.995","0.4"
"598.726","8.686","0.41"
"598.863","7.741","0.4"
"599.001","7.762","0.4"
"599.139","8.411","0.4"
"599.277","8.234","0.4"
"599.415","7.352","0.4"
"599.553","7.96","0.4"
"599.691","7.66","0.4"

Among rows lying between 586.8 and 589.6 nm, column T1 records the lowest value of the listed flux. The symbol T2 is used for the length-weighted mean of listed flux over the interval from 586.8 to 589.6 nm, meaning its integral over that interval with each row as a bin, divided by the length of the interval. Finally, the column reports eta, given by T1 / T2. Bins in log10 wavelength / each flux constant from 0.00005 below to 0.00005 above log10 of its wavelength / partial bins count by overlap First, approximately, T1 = 5.353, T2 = 7.25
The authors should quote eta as 0.74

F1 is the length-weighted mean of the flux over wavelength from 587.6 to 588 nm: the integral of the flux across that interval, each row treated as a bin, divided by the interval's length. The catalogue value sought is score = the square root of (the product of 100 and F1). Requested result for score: 27.3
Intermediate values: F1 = 7.44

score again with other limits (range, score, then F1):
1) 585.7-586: 27.8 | 7.70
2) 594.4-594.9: 27.5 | 7.58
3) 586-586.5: 27.5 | 7.54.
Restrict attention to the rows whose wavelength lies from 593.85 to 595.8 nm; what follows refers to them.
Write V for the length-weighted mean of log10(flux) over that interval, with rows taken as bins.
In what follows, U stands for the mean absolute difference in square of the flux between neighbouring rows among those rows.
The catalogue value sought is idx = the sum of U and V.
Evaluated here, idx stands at 6.5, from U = 5.6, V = 0.889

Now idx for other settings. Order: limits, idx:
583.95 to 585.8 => 4.2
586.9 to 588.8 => 6.7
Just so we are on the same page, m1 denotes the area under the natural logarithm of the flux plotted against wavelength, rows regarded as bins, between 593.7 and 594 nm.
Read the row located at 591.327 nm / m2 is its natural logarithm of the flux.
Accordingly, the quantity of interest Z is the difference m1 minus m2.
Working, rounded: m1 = 0.6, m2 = 1.73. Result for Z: -1.14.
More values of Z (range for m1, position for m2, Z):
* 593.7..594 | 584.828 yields -1.43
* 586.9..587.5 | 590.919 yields -0.61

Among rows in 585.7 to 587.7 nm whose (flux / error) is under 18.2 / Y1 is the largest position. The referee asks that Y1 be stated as 587.662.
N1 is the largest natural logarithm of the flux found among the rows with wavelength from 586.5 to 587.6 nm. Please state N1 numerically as 2.03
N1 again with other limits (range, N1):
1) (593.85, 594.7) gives 2.00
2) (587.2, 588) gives 2.02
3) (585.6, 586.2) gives 2.06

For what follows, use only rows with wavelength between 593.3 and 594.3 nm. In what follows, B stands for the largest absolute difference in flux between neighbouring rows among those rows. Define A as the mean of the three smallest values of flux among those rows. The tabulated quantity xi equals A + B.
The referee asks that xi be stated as 7.59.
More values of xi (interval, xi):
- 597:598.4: 8.61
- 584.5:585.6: 7.75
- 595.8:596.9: 7.75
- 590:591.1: 7.27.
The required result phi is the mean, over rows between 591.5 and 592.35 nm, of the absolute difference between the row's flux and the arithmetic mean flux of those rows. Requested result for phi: 0.42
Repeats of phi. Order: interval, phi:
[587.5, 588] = 0.07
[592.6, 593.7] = 0.32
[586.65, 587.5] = 0.16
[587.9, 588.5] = 0.24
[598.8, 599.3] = 0.29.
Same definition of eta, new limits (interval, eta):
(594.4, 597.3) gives 0.89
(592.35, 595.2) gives 0.90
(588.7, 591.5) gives 0.80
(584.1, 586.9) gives 0.94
